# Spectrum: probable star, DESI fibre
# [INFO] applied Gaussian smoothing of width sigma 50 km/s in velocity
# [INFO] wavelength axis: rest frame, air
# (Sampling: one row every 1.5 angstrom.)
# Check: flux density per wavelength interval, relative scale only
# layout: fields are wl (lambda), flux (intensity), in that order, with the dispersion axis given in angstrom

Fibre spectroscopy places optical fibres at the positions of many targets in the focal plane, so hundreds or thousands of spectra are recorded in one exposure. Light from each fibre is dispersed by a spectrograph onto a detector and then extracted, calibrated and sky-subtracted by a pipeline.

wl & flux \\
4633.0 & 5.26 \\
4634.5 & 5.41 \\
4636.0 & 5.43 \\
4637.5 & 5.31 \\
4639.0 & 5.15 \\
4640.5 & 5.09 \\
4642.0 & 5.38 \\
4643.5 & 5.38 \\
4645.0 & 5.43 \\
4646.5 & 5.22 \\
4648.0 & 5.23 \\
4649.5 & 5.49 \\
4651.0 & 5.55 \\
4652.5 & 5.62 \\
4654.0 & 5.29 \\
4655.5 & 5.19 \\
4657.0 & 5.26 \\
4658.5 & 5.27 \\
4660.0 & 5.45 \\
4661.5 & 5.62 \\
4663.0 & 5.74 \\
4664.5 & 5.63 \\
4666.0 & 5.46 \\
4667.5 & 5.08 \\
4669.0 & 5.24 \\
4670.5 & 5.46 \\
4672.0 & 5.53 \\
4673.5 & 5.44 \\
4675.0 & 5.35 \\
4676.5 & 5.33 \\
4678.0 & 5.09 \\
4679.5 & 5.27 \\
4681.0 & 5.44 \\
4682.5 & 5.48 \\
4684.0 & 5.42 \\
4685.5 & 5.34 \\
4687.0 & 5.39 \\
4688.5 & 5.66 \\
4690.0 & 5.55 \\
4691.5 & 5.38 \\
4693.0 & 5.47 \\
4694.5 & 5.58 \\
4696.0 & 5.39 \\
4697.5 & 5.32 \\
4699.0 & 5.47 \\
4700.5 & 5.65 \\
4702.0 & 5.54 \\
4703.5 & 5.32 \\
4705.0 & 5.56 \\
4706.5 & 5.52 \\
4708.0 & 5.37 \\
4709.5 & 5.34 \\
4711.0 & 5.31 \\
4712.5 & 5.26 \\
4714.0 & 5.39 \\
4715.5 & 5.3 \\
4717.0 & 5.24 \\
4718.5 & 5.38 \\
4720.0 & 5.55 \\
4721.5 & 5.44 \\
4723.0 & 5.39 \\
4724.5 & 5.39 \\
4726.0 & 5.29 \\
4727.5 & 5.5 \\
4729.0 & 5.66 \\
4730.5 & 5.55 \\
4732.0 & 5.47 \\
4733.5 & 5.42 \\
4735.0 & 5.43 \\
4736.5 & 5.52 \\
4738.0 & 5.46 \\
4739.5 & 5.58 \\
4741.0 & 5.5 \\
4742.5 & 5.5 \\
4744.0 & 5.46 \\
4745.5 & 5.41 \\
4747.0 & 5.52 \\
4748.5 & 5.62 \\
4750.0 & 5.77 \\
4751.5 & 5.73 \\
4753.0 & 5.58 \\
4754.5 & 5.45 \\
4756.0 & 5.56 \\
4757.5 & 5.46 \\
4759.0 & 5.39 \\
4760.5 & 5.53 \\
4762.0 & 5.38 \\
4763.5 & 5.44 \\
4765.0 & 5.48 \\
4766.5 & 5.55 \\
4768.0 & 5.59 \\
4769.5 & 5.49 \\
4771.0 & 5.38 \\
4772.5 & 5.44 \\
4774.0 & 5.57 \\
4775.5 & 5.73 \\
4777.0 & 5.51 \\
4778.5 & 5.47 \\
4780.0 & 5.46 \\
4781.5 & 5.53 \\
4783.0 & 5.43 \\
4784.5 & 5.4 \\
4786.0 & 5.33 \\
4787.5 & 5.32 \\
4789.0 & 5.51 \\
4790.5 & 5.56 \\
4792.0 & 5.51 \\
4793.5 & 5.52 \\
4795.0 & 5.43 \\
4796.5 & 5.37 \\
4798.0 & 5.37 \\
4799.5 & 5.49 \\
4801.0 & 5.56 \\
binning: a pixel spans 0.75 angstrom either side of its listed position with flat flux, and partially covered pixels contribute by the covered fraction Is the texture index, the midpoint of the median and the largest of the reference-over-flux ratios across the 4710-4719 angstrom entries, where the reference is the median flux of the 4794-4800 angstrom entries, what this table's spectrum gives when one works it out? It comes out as 1.02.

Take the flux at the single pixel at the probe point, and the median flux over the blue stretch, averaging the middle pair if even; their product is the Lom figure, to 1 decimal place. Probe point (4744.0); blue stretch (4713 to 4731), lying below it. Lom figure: 29.4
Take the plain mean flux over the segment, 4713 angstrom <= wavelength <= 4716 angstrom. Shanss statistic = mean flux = 5.34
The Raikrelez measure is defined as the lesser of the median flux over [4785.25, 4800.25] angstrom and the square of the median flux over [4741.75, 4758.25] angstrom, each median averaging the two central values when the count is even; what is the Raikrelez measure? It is 5.46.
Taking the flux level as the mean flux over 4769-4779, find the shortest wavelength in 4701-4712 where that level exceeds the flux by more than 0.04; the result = 4703.5 angstrom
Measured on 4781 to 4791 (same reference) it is 4783.0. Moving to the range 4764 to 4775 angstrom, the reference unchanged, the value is 4771.0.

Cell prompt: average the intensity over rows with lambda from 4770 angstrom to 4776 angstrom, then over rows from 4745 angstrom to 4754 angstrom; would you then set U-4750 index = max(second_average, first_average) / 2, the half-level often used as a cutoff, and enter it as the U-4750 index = 2.80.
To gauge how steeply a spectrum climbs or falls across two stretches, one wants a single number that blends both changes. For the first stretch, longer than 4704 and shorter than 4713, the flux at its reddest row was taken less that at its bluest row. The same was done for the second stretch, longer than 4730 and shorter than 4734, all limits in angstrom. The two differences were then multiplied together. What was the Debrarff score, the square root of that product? 0.20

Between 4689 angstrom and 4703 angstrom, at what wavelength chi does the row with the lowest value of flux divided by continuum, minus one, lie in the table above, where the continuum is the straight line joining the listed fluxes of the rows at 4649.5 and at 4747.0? 4697.5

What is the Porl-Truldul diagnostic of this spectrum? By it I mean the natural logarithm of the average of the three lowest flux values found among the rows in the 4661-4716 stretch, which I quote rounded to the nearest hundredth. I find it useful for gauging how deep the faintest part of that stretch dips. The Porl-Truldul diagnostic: 1.64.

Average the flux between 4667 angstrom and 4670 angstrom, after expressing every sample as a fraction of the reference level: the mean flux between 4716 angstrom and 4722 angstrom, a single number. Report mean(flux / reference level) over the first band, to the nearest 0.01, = 0.96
